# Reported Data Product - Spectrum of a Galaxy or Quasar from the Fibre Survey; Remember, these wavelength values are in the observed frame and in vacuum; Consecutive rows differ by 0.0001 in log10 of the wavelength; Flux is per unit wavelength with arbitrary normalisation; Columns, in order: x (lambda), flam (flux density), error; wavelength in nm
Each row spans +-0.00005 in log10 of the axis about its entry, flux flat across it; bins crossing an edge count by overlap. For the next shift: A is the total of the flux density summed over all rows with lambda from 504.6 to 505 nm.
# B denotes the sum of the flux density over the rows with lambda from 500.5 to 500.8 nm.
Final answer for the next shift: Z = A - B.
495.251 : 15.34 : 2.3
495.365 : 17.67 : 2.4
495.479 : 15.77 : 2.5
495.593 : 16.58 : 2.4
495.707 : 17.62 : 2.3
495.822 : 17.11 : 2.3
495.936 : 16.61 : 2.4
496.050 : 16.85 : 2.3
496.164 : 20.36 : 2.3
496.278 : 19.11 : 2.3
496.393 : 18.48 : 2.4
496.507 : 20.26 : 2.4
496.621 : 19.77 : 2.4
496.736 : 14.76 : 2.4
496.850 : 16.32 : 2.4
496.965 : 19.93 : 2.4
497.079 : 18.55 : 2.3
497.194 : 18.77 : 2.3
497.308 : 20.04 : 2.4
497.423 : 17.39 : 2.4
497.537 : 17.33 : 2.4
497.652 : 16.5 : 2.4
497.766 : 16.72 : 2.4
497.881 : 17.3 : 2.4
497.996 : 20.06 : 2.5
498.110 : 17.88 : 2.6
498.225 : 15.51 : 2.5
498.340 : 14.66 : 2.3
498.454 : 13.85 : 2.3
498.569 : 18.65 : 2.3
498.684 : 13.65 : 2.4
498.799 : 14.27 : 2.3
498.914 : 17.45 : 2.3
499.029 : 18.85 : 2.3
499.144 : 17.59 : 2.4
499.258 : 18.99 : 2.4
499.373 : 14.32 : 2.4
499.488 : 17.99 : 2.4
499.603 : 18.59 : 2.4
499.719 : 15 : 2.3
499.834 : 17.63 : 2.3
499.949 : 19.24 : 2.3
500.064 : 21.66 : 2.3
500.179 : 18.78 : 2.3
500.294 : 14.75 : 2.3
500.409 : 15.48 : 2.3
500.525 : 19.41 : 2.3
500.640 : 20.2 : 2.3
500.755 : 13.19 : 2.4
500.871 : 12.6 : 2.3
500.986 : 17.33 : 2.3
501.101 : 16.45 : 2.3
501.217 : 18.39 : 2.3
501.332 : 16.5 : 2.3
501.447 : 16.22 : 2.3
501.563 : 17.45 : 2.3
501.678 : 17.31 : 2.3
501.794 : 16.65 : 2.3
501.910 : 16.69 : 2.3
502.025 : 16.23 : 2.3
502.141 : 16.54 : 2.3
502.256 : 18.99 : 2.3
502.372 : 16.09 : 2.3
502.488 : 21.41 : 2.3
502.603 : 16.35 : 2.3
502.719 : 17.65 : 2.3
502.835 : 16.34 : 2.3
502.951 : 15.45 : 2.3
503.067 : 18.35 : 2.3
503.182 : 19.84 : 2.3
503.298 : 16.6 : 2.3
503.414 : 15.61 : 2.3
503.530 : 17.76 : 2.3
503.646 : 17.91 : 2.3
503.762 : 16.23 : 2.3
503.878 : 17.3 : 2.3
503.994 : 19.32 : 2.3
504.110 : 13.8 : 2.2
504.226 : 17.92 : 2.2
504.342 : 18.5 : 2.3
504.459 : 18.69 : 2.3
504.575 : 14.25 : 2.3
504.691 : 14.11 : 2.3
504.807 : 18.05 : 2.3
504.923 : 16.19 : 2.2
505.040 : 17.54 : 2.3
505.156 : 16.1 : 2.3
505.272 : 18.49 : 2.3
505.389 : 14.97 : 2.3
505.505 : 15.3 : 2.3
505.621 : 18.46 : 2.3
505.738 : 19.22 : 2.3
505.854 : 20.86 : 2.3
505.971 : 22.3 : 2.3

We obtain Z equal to -4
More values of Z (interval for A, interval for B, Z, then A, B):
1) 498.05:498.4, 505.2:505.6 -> -1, 48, 48.8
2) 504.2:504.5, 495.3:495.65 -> 5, 55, 50.0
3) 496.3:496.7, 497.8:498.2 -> 3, 59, 55.2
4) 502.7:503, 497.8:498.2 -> -6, 49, 55.2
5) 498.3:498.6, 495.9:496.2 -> -7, 47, 53.8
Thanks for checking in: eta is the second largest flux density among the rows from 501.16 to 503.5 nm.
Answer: 19.84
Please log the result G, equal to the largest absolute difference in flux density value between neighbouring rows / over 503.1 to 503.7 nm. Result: 3.2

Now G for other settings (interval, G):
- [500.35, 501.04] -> 7.0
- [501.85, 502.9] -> 5.3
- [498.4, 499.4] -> 5.0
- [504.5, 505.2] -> 3.9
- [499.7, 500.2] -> 2.9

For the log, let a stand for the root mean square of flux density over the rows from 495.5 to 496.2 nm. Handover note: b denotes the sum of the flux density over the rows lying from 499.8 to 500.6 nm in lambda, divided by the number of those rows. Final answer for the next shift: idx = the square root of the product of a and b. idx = 17.9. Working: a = 17.6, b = 18.1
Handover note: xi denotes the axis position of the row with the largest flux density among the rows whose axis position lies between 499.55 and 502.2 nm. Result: 500.064 nm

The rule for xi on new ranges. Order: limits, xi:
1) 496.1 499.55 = 496.164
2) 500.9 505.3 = 502.488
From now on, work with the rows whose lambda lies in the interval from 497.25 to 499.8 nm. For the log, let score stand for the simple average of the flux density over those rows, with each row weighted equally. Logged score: 16.9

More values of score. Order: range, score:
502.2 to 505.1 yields 17.2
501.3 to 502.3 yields 17.0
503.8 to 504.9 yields 16.9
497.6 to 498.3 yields 17.3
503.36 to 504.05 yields 17.4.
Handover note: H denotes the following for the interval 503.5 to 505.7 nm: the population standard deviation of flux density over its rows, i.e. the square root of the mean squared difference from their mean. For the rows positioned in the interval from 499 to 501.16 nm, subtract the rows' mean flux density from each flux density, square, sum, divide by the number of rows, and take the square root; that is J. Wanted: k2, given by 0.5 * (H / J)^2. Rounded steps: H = 1.68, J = 2.4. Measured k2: 0.2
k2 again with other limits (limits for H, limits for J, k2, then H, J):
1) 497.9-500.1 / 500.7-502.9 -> 0.8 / 2.28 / 1.8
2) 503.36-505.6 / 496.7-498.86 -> 0.3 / 1.66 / 2.0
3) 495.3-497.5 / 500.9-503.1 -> 0.7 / 1.61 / 1.3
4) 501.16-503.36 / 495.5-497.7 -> 0.4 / 1.45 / 1.6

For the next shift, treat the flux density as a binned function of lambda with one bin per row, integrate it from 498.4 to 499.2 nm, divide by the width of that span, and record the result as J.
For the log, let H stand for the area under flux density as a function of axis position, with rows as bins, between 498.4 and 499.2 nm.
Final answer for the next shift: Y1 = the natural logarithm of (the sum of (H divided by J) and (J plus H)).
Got 3.41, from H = 13.1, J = 16.3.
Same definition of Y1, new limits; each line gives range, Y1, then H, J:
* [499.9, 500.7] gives 3.53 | 14.8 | 18.5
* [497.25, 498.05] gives 3.50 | 14.3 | 17.9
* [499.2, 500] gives 3.47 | 13.9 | 17.4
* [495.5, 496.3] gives 3.48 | 14.1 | 17.6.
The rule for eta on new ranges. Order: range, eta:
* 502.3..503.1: 18.35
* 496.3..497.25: 19.93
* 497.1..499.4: 20.04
